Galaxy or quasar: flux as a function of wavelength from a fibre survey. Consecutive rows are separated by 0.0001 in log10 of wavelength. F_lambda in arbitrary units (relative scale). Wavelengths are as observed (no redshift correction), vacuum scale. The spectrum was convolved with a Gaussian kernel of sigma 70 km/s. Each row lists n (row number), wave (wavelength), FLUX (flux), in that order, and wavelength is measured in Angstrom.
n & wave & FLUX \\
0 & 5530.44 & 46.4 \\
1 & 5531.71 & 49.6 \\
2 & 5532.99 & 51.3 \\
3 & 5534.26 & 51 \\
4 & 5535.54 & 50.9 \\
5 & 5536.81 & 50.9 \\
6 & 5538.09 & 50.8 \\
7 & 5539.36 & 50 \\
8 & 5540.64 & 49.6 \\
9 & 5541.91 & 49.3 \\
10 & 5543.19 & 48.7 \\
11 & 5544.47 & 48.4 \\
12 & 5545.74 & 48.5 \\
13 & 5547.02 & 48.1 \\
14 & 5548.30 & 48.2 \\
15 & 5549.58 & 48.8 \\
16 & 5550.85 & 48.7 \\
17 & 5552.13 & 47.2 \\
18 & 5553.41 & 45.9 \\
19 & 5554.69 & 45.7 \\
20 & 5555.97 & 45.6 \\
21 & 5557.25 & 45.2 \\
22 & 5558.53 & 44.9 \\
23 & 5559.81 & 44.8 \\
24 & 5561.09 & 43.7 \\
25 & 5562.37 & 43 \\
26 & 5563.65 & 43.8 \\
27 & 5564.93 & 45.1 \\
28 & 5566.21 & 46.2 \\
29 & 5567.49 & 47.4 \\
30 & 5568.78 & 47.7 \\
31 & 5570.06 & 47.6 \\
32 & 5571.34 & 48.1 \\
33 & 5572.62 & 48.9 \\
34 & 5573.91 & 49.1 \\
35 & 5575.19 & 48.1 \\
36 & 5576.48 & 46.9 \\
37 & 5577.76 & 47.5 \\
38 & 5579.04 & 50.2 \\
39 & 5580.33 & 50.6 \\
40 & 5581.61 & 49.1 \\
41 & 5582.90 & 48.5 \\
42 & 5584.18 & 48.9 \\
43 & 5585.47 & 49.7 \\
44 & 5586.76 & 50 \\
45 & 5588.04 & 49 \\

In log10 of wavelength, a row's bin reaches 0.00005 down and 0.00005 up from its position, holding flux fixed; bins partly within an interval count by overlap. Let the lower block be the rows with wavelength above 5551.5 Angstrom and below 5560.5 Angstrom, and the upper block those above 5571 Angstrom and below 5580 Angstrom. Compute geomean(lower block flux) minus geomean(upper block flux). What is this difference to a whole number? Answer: -3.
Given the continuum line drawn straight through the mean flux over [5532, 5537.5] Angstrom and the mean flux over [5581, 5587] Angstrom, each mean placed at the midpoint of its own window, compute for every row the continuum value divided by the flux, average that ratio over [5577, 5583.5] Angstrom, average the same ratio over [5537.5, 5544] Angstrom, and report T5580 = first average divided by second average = 0.98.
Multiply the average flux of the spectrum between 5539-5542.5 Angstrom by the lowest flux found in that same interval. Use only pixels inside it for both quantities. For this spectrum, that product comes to 2447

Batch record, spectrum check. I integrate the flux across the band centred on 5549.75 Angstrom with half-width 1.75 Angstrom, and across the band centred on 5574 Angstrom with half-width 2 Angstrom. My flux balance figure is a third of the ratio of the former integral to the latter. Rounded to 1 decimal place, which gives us 0.3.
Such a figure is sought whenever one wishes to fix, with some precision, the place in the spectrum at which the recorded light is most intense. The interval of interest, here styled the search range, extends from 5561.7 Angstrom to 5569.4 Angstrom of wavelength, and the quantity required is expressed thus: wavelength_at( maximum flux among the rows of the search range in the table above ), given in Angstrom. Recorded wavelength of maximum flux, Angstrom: 5568.78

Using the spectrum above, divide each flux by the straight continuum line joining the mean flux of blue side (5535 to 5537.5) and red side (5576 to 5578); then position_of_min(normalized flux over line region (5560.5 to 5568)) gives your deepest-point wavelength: 5562.37 Angstrom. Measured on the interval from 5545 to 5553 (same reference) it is 5552.13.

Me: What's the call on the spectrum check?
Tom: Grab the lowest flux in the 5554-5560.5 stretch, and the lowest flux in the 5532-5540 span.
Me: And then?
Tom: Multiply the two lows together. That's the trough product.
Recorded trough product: 2240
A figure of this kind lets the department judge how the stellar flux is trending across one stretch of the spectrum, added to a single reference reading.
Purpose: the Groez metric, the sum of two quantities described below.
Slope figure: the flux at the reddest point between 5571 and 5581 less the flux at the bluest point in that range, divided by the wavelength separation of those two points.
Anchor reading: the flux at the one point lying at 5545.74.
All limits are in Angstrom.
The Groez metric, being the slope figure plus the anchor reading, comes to 48.8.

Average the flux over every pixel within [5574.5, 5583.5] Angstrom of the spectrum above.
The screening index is 48.7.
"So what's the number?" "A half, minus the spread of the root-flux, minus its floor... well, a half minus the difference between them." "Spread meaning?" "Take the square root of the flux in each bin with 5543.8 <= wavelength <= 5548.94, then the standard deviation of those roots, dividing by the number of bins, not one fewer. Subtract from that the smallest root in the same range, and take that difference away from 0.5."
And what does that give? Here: 7.42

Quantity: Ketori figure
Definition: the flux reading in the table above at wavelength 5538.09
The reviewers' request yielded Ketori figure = 50.8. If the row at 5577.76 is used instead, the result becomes 47.5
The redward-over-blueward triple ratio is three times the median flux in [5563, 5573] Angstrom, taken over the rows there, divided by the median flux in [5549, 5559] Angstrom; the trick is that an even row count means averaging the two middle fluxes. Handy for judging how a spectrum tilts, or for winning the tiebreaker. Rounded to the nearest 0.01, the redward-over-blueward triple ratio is 3.11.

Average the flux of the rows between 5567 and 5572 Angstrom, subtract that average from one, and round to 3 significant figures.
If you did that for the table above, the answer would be -46.7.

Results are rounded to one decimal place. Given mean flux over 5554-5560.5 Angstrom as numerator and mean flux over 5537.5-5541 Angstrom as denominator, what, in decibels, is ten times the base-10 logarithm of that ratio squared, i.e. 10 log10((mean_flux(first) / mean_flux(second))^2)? -0.9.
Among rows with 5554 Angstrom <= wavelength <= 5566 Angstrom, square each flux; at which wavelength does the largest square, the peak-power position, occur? 5554.69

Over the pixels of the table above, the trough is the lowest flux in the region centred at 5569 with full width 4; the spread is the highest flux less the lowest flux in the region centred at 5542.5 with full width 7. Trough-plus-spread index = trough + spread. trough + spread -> 49.0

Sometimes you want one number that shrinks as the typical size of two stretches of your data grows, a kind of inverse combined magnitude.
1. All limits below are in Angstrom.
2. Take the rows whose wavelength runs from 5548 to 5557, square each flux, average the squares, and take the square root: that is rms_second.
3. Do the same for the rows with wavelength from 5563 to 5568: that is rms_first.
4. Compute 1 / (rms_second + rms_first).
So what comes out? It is 0.0108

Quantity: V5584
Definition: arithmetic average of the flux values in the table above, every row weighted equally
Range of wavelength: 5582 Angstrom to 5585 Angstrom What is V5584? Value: 48.7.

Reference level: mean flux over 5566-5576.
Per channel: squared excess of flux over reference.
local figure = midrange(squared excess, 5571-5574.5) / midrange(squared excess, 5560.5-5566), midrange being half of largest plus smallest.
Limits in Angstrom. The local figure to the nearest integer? 0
